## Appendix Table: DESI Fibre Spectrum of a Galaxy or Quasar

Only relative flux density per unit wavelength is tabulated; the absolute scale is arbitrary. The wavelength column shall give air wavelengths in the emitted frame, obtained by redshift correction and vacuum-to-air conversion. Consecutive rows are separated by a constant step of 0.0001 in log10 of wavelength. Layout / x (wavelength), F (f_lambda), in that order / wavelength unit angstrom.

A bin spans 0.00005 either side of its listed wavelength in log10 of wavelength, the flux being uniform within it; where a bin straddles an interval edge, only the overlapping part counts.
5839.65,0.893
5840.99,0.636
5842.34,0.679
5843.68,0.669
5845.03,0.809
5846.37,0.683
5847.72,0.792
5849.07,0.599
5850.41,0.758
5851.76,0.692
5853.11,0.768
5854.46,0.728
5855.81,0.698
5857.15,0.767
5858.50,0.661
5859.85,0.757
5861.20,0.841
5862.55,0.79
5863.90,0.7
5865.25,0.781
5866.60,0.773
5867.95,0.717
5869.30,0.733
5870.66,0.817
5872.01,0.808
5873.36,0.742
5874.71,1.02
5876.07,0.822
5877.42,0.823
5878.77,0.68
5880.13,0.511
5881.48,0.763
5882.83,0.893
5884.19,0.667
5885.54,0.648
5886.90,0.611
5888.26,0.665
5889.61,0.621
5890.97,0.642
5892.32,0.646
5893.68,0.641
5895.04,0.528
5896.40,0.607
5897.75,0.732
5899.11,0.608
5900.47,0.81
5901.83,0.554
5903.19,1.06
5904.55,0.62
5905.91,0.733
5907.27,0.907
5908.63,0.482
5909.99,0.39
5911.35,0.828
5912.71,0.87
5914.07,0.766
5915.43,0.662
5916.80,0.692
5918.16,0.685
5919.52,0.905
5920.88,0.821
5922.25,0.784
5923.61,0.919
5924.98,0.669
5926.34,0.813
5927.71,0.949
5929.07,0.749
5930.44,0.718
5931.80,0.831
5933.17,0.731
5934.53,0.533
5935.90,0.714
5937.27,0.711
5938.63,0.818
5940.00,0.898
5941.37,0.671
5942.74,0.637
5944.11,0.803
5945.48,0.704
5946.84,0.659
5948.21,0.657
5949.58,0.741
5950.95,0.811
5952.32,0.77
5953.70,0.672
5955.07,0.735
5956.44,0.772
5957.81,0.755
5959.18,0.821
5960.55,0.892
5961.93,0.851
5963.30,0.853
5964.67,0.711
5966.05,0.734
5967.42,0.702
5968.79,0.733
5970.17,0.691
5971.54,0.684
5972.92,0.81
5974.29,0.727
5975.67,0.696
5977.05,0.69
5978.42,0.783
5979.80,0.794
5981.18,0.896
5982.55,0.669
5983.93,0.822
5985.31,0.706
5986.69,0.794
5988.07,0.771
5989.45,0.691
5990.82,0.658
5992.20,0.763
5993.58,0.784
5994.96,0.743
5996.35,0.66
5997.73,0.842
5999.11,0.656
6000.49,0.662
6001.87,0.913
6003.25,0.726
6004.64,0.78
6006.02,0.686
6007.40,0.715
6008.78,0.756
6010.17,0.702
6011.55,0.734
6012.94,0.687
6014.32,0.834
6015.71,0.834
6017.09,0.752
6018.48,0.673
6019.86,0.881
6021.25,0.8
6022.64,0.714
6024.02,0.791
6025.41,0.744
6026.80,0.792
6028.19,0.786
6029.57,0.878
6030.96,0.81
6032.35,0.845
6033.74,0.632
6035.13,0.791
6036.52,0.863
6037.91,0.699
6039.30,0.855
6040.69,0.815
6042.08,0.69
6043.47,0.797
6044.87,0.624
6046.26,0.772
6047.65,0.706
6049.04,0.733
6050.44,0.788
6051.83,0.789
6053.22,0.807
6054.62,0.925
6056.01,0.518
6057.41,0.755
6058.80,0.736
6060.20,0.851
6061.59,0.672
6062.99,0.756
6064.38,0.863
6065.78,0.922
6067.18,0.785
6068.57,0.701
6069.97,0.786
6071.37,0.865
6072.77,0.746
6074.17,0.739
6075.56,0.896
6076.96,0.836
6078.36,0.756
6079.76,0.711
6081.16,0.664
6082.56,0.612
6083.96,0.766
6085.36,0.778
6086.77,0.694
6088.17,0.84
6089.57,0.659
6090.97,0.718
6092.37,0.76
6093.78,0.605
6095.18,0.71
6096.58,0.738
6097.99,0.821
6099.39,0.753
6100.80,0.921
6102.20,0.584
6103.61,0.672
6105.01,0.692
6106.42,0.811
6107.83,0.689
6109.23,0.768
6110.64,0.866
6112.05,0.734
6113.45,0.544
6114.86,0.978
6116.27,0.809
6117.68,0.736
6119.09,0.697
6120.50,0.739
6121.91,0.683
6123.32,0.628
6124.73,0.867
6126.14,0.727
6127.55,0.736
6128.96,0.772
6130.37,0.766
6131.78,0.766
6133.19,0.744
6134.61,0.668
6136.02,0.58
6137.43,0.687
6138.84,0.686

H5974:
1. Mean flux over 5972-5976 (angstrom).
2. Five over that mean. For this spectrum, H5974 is 6.72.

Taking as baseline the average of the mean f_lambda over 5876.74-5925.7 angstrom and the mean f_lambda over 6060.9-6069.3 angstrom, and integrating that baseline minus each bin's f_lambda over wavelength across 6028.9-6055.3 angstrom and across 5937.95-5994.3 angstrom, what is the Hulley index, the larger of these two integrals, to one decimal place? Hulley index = -0.4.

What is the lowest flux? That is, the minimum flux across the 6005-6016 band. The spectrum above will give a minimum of 0.686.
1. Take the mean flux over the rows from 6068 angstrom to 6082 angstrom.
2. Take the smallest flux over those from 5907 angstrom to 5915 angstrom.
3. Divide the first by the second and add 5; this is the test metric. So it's 6.97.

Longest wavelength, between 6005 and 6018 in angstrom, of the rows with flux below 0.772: 6017.09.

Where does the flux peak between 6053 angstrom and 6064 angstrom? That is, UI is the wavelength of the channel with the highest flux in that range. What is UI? 6054.62 angstrom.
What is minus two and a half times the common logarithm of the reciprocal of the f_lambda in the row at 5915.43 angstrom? -0.45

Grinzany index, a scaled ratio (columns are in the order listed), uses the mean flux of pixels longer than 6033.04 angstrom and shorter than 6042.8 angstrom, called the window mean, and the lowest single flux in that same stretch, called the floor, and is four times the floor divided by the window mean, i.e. 3.31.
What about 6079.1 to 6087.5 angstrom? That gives 3.48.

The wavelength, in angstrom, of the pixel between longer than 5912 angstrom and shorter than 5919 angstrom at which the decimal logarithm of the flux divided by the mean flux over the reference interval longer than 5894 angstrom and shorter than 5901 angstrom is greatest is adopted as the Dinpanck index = 5912.71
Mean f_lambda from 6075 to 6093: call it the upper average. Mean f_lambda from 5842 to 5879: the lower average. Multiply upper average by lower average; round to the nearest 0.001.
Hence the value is 0.562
